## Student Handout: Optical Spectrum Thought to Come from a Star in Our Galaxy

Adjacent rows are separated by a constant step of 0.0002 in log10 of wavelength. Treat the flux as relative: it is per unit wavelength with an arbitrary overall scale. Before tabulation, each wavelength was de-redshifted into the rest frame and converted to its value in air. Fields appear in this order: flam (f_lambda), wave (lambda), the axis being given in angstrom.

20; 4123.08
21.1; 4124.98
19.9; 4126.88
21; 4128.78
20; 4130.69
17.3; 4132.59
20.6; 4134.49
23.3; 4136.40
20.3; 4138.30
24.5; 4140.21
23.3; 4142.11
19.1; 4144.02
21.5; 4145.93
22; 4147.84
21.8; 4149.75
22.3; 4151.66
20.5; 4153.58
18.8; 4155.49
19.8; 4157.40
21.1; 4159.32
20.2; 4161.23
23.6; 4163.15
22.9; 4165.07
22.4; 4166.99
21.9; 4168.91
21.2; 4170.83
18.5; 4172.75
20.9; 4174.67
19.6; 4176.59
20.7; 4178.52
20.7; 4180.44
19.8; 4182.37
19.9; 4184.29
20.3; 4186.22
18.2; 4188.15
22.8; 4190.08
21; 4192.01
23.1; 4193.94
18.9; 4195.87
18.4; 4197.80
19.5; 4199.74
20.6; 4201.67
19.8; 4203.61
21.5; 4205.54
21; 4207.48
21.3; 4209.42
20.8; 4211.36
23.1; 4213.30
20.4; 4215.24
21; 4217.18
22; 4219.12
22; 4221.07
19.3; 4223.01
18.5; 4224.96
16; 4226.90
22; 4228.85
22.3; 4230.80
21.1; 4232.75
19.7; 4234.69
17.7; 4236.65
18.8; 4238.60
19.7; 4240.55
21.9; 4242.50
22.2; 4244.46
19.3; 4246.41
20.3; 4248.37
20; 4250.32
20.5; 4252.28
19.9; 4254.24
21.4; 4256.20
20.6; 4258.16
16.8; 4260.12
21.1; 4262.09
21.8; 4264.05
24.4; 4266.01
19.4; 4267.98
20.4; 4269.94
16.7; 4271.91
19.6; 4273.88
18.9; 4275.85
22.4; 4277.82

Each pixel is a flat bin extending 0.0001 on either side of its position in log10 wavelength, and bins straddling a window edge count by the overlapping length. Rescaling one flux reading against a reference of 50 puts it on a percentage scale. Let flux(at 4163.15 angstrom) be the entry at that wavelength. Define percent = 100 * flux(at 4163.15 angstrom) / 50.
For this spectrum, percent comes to 47.2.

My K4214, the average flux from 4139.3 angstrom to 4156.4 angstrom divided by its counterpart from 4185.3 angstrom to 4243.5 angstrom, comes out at 1.05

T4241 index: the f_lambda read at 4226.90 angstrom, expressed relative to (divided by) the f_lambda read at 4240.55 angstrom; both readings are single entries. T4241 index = 0.81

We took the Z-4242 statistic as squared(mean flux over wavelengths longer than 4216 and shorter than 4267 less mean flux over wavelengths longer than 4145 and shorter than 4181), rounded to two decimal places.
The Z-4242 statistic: 0.46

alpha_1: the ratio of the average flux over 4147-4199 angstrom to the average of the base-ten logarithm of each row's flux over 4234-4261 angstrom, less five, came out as 11.0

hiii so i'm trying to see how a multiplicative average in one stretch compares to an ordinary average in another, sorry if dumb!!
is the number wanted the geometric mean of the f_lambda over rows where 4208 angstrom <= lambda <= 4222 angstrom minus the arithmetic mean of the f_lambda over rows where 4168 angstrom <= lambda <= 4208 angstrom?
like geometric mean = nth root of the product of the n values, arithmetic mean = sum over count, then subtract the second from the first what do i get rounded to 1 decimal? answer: 1.1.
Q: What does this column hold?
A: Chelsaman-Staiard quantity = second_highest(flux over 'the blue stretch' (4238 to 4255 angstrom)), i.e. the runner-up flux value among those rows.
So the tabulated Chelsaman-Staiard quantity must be 21.9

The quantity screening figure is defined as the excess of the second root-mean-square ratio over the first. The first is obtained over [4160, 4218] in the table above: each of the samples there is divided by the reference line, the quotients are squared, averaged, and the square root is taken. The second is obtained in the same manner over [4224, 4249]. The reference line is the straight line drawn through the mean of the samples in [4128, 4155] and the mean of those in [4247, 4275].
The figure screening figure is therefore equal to -0.02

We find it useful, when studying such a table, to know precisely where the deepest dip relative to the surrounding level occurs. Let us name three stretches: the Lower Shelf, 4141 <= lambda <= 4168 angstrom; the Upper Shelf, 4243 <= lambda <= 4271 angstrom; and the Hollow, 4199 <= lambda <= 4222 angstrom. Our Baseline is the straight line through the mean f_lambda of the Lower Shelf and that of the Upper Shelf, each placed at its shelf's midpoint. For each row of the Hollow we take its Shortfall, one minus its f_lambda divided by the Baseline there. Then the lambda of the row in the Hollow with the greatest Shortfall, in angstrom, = 4199.74 angstrom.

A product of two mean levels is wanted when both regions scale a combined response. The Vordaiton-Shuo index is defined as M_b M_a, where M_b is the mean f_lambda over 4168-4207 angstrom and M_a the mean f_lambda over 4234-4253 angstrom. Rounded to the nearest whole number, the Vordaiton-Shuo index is 408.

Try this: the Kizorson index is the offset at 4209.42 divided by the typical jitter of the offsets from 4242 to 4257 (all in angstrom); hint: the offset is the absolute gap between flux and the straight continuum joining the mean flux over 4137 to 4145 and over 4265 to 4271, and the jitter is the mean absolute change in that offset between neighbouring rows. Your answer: 0.4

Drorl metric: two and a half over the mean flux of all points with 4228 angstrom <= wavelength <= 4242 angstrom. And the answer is 0.124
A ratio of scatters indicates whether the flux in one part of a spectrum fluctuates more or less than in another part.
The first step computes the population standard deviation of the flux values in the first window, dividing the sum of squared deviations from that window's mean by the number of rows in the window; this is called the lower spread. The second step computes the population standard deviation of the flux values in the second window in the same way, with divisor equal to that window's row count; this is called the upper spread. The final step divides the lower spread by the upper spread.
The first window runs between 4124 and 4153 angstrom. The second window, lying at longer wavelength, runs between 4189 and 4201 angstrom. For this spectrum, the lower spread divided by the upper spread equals 0.95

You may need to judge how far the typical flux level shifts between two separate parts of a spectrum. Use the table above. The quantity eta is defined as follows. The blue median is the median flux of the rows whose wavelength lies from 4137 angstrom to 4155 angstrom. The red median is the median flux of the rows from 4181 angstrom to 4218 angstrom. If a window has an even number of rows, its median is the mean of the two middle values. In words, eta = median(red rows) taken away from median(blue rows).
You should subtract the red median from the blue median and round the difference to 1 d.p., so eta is 1.2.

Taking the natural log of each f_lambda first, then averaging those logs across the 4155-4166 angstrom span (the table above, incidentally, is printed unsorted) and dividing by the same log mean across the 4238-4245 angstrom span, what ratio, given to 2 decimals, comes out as 1.01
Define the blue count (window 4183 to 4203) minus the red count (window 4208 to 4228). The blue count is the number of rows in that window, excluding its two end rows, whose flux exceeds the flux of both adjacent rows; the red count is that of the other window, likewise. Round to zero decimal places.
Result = 2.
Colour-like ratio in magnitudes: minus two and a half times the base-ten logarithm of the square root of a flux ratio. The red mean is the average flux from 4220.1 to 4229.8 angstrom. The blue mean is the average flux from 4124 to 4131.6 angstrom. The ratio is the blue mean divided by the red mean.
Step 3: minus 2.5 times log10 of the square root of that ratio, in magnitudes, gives -0.025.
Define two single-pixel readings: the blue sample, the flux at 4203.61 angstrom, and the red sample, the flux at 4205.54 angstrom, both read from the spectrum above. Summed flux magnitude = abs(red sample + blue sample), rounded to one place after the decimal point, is 41.3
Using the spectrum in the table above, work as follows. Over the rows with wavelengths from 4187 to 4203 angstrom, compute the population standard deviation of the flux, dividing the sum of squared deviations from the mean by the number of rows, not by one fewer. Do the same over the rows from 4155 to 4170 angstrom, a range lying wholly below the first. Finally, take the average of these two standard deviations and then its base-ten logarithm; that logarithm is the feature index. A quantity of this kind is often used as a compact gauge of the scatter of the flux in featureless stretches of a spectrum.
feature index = 0.22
